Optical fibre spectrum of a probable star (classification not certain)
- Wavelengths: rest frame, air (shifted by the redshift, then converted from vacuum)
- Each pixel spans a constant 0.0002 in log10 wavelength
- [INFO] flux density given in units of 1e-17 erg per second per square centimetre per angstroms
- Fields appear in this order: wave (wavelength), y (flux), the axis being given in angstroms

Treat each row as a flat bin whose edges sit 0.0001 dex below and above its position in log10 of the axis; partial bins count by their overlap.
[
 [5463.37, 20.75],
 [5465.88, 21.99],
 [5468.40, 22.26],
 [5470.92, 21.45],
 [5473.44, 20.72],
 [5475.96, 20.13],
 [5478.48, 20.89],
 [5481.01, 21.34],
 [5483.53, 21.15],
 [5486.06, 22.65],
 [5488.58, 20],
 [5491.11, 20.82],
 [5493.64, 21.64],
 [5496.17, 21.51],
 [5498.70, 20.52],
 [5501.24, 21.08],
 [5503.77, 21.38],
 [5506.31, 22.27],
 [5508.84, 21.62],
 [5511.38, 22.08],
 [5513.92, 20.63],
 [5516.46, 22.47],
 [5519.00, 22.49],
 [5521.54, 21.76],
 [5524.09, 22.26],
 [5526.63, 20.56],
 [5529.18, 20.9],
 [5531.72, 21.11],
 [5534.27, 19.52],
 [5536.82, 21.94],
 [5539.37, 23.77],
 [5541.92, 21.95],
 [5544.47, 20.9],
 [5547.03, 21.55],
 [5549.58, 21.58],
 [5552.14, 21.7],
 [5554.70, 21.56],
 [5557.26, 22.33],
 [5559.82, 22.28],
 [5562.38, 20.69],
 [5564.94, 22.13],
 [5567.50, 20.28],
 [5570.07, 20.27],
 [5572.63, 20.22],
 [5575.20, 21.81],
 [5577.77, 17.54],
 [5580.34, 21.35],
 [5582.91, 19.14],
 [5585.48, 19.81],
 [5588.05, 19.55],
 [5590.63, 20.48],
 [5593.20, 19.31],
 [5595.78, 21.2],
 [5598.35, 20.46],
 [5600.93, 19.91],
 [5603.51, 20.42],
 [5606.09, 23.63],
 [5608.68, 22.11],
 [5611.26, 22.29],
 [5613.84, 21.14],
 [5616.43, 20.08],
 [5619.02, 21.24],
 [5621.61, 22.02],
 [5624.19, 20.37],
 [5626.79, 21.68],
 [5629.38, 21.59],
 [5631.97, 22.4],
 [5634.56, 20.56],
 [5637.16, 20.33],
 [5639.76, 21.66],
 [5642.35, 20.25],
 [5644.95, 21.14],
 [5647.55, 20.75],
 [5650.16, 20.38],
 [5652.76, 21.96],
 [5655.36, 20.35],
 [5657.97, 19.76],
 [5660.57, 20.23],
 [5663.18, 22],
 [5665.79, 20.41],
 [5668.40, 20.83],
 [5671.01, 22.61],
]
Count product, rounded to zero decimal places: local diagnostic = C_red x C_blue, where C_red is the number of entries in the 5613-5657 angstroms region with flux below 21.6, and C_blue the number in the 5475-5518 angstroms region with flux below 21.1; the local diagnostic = 84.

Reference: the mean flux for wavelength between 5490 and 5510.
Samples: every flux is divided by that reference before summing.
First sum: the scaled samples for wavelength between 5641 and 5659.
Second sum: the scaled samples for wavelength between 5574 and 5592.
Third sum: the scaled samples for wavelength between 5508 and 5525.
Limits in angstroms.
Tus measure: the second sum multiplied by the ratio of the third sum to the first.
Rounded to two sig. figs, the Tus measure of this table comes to 6.9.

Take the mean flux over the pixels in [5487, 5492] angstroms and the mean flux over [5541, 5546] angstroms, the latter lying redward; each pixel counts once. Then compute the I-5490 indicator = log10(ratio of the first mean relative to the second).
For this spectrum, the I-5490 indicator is -0.02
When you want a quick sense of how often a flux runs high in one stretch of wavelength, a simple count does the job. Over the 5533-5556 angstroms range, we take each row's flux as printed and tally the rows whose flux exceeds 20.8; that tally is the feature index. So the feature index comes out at 8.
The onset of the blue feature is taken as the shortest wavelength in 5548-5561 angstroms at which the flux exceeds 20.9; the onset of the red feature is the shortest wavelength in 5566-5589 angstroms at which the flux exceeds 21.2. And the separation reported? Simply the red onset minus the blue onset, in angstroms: 25.6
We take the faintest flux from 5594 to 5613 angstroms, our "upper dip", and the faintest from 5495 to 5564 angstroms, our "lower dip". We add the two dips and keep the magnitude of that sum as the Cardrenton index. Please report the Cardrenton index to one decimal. 39.4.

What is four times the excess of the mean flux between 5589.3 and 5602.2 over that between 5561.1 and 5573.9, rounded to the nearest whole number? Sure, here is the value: -2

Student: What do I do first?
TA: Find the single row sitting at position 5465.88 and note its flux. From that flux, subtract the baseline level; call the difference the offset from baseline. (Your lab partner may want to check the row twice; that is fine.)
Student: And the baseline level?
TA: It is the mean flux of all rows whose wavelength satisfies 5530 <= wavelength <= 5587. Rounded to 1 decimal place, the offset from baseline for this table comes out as 0.9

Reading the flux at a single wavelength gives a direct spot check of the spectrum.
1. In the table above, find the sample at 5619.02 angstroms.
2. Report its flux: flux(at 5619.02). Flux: 21.24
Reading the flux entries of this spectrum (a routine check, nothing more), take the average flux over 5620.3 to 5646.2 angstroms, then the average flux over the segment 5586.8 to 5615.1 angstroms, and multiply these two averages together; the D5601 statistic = 444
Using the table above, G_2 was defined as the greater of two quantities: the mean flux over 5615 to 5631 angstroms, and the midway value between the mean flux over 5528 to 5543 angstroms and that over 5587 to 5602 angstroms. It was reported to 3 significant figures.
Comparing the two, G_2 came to 21.2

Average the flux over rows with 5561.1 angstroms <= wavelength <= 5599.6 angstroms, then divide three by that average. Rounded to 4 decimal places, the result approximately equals 0.1479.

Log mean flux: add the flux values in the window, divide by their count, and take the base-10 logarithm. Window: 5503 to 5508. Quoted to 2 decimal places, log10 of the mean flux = 1.34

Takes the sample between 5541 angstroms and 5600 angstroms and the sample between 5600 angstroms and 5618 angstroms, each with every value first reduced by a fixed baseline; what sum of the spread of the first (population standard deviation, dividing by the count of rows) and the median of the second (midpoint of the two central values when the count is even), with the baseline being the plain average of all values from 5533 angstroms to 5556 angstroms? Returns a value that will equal 0.7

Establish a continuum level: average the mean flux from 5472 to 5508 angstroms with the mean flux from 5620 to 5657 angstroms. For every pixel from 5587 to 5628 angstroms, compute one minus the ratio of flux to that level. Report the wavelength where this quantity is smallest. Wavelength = 5606.09 angstroms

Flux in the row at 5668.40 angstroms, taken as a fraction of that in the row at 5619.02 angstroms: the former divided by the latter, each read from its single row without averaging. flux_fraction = 0.98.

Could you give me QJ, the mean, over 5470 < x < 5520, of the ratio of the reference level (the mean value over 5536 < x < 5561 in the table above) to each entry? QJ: 1.030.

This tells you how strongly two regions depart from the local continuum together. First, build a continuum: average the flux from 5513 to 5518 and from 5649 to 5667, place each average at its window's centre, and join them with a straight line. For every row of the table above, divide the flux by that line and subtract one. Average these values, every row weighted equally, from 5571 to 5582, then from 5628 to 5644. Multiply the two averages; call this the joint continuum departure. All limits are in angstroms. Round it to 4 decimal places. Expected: -0.0006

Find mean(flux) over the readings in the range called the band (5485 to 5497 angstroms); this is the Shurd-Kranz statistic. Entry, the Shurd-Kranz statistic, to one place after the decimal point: 21.3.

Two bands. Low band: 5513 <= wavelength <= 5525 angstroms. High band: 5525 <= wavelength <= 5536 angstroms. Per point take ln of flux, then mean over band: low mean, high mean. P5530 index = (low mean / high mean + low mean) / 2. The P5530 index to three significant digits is 2.05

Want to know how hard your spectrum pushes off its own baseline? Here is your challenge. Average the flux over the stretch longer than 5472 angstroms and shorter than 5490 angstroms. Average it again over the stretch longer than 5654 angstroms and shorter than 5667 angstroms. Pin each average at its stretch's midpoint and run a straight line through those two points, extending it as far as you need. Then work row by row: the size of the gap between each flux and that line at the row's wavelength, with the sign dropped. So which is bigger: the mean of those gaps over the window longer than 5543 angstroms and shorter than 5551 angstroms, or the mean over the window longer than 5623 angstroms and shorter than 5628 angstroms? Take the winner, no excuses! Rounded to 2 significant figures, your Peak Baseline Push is 0.66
